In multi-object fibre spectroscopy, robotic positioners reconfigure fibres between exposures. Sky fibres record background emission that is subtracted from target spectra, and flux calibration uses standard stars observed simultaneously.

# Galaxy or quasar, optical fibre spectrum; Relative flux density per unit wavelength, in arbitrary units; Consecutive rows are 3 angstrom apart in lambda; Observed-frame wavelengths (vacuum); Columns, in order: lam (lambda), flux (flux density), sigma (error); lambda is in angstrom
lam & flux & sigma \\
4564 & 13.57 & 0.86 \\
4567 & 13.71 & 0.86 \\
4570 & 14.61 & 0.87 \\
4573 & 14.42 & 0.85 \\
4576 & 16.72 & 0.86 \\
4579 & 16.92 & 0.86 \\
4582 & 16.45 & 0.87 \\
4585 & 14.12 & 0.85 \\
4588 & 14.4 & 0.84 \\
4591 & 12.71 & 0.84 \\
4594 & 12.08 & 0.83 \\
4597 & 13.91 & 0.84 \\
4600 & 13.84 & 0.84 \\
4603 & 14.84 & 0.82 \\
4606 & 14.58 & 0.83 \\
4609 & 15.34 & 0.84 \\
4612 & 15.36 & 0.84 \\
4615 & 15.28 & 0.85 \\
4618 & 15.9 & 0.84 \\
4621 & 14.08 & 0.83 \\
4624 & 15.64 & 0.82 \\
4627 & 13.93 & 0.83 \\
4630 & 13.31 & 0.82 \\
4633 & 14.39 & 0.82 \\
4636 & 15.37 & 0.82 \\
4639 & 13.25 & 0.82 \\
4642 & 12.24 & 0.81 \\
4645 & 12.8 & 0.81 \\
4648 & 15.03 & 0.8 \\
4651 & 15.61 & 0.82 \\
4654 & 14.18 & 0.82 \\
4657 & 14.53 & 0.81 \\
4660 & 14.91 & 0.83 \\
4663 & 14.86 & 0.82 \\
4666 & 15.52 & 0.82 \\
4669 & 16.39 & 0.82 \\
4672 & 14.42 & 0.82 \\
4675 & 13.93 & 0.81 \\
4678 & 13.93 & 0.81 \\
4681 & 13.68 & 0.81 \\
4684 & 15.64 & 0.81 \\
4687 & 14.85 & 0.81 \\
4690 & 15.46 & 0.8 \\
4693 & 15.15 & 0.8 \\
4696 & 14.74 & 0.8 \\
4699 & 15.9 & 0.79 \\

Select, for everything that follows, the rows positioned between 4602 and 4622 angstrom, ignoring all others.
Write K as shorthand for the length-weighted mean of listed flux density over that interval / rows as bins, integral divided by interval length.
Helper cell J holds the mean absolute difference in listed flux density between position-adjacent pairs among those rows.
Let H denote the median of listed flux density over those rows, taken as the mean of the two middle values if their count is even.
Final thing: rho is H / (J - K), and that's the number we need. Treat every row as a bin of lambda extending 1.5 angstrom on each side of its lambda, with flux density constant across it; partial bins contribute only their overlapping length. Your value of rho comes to -1.05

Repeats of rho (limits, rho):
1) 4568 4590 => -1.02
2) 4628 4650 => -1.07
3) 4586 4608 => -1.08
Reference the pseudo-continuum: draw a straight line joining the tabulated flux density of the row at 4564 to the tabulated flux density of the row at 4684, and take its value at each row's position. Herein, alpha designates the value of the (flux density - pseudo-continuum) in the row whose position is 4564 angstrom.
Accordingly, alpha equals 0.0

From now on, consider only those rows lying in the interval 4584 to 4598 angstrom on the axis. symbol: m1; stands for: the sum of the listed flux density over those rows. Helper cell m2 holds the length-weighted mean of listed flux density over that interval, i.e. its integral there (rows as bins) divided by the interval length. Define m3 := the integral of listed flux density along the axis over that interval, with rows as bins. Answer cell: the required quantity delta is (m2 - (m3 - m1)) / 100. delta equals -1.07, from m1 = 67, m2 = 13.4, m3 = 188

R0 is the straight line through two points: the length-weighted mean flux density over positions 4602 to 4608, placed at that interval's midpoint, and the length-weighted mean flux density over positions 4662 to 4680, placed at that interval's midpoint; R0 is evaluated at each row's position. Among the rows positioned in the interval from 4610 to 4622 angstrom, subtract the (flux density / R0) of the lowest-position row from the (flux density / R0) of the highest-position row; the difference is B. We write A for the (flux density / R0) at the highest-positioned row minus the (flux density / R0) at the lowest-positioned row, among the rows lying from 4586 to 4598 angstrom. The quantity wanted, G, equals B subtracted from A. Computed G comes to 0.05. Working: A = -0.03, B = -0.09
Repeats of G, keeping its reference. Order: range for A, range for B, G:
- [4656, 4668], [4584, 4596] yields 0.21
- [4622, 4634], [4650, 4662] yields -0.04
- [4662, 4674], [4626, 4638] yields -0.13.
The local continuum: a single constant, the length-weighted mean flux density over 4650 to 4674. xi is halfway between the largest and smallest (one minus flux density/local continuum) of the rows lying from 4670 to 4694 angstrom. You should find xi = 0.02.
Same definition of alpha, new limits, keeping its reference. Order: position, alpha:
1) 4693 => -0.6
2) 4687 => -0.8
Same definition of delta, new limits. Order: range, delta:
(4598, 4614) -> -1.48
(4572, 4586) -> -1.27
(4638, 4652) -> -1.10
